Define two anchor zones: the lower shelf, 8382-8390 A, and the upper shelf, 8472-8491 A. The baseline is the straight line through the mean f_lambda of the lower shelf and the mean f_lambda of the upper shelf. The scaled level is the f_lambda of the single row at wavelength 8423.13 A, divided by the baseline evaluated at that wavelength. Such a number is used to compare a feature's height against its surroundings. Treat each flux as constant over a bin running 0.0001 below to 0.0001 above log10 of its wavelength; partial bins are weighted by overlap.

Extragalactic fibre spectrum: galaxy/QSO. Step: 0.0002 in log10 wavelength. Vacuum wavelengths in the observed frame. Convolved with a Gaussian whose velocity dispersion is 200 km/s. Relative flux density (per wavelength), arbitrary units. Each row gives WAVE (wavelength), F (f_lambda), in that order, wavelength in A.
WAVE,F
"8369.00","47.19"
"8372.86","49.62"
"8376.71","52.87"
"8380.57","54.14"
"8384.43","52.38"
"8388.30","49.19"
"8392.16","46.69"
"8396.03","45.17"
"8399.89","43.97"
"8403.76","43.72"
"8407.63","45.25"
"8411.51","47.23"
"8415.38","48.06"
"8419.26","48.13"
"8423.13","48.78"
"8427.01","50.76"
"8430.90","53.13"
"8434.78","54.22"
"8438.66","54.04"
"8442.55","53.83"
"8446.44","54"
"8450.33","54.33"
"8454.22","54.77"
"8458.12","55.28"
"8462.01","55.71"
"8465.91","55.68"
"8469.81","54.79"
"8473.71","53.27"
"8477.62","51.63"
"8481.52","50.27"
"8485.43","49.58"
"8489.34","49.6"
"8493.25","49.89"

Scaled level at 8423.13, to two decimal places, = 0.96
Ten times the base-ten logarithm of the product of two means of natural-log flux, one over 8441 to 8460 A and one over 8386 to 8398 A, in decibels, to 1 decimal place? 11.9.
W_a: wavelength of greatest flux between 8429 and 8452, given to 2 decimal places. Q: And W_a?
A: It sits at 8450.33 A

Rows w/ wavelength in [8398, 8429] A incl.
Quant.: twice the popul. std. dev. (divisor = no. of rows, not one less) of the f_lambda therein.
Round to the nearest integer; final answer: 5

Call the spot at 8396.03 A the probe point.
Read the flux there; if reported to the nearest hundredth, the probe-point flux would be 45.17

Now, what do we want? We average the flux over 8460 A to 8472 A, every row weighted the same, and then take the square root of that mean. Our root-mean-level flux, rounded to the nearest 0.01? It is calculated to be 7.44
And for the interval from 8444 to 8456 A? 7.37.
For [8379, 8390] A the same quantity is 7.20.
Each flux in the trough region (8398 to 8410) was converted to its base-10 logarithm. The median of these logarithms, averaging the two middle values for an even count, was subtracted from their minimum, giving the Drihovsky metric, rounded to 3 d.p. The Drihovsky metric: -0.002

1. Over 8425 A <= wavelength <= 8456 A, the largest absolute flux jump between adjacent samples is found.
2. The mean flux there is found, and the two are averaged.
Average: 28.0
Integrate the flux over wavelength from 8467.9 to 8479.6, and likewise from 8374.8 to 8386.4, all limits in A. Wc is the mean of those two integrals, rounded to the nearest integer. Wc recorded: 619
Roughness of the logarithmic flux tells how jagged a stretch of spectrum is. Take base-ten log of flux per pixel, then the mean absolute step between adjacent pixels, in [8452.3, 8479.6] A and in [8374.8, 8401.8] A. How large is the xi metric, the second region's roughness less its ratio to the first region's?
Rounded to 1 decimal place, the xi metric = -2.5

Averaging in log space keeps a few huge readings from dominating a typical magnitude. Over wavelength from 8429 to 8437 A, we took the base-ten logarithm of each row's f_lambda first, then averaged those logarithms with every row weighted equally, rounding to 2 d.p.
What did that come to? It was 1.73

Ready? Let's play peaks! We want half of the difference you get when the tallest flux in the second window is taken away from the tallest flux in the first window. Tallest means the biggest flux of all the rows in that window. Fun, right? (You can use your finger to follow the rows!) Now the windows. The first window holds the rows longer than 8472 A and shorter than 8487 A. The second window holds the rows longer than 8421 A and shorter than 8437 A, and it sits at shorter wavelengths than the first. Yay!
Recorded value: 0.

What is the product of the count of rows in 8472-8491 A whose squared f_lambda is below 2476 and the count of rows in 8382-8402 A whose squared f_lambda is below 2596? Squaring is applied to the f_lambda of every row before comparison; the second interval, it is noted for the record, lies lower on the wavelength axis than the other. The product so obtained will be 8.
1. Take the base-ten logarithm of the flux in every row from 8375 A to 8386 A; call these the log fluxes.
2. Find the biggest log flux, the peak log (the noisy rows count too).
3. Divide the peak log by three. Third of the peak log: 0.578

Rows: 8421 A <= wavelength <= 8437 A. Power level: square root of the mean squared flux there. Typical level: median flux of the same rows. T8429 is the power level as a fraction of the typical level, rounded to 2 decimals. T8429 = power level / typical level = 1.00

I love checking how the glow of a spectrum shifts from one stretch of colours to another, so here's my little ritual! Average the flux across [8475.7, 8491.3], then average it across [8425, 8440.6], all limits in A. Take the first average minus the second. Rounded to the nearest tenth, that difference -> -2.8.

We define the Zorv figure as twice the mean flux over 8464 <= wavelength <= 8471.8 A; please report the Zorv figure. 110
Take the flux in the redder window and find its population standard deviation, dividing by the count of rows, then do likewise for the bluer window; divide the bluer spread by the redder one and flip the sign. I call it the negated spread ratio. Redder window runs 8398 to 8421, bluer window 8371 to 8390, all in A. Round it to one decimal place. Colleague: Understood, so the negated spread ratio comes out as -1.0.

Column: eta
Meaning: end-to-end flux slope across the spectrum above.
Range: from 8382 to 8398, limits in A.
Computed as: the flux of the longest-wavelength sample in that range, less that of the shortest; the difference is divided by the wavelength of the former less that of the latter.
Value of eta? -0.62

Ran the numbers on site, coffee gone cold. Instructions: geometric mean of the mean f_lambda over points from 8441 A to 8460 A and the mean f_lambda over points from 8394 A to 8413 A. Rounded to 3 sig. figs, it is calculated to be 49.5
